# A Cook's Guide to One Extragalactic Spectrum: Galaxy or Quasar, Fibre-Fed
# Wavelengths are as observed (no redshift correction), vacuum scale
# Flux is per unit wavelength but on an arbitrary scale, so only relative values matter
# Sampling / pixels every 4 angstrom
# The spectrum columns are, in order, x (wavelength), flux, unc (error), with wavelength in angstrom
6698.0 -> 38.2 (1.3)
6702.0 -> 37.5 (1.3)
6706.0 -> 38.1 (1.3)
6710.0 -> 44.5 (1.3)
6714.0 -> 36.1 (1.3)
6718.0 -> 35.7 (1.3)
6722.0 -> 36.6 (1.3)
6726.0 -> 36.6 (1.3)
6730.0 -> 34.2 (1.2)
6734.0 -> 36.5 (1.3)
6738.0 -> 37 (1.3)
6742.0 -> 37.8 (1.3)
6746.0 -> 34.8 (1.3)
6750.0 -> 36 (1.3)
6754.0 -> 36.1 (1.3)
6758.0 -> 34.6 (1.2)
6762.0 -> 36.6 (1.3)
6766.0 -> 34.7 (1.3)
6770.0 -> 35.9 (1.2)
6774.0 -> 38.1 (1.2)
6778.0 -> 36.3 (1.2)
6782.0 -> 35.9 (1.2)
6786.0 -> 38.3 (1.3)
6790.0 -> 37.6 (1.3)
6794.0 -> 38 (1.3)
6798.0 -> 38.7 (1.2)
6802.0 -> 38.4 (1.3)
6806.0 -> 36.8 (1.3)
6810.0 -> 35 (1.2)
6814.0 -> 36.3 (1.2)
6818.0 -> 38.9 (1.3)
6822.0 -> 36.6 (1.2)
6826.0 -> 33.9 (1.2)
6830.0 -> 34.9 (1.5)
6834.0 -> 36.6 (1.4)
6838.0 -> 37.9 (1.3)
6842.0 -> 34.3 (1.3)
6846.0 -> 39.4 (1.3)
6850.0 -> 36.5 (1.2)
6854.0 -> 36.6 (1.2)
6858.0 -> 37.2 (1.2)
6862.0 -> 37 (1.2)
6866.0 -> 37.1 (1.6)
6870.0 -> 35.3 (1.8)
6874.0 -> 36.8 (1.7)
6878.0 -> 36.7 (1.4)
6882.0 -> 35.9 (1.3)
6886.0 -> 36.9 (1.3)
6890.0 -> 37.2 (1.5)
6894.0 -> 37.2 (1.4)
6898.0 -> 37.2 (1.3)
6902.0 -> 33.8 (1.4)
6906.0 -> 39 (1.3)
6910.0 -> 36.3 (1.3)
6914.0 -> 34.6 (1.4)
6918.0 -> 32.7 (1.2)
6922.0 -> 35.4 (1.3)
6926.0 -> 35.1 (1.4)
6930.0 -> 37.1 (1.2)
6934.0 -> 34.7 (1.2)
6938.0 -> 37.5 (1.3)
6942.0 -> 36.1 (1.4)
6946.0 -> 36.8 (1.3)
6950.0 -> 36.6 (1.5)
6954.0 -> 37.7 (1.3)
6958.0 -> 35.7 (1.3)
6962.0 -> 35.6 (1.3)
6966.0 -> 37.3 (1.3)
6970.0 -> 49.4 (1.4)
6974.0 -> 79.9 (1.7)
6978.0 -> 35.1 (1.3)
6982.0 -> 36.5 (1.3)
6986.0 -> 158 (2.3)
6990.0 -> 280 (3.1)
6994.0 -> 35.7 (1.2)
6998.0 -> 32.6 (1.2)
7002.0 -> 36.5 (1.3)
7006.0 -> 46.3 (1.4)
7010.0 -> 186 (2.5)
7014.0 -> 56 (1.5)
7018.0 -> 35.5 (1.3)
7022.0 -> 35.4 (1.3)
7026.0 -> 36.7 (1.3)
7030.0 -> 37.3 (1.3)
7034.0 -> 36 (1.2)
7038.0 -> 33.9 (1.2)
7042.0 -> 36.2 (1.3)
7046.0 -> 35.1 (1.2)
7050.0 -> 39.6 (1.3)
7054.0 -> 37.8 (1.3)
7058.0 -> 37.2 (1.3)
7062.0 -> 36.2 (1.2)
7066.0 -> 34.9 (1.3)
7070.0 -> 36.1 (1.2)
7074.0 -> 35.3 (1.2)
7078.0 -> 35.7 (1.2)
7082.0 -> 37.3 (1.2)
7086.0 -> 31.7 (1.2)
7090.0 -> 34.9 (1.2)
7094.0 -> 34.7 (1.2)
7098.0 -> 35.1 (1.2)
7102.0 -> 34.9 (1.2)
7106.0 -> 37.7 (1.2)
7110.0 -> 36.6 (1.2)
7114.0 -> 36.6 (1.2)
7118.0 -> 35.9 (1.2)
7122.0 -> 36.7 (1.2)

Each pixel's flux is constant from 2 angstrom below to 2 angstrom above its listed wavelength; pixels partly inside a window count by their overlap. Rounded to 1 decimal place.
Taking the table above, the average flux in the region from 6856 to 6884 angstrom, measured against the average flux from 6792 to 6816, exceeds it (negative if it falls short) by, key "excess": -0.6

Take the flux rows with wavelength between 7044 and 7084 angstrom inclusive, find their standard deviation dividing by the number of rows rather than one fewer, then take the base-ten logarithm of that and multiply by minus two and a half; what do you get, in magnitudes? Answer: -0.36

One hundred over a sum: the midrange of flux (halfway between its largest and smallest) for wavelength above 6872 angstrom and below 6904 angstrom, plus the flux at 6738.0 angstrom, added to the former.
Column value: 1.38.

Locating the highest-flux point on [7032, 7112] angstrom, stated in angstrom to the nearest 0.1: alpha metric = 7050.0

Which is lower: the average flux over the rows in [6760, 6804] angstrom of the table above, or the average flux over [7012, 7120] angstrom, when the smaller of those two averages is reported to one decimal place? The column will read 36.7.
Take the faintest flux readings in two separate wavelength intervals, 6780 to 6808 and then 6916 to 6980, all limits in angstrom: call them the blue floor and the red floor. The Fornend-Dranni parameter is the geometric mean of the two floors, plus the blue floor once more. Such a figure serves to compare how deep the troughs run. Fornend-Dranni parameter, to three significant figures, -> 70.2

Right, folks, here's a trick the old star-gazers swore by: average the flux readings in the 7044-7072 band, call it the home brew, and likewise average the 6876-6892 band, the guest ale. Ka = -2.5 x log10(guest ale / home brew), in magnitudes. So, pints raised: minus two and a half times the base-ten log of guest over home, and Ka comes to 0.00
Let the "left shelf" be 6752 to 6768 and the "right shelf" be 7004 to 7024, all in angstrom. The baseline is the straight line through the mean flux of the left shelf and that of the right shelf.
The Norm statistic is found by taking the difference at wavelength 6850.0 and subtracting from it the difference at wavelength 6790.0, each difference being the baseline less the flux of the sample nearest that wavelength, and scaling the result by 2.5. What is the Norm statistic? 24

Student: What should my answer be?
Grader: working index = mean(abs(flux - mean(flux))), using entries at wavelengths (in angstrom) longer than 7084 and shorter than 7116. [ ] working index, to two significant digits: 1.3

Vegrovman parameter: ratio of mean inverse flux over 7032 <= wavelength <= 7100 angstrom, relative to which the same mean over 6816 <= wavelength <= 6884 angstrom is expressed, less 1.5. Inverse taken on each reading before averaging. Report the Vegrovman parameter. -0.52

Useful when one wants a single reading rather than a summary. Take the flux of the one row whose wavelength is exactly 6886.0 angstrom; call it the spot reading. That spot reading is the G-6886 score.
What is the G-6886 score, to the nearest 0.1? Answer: 36.9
